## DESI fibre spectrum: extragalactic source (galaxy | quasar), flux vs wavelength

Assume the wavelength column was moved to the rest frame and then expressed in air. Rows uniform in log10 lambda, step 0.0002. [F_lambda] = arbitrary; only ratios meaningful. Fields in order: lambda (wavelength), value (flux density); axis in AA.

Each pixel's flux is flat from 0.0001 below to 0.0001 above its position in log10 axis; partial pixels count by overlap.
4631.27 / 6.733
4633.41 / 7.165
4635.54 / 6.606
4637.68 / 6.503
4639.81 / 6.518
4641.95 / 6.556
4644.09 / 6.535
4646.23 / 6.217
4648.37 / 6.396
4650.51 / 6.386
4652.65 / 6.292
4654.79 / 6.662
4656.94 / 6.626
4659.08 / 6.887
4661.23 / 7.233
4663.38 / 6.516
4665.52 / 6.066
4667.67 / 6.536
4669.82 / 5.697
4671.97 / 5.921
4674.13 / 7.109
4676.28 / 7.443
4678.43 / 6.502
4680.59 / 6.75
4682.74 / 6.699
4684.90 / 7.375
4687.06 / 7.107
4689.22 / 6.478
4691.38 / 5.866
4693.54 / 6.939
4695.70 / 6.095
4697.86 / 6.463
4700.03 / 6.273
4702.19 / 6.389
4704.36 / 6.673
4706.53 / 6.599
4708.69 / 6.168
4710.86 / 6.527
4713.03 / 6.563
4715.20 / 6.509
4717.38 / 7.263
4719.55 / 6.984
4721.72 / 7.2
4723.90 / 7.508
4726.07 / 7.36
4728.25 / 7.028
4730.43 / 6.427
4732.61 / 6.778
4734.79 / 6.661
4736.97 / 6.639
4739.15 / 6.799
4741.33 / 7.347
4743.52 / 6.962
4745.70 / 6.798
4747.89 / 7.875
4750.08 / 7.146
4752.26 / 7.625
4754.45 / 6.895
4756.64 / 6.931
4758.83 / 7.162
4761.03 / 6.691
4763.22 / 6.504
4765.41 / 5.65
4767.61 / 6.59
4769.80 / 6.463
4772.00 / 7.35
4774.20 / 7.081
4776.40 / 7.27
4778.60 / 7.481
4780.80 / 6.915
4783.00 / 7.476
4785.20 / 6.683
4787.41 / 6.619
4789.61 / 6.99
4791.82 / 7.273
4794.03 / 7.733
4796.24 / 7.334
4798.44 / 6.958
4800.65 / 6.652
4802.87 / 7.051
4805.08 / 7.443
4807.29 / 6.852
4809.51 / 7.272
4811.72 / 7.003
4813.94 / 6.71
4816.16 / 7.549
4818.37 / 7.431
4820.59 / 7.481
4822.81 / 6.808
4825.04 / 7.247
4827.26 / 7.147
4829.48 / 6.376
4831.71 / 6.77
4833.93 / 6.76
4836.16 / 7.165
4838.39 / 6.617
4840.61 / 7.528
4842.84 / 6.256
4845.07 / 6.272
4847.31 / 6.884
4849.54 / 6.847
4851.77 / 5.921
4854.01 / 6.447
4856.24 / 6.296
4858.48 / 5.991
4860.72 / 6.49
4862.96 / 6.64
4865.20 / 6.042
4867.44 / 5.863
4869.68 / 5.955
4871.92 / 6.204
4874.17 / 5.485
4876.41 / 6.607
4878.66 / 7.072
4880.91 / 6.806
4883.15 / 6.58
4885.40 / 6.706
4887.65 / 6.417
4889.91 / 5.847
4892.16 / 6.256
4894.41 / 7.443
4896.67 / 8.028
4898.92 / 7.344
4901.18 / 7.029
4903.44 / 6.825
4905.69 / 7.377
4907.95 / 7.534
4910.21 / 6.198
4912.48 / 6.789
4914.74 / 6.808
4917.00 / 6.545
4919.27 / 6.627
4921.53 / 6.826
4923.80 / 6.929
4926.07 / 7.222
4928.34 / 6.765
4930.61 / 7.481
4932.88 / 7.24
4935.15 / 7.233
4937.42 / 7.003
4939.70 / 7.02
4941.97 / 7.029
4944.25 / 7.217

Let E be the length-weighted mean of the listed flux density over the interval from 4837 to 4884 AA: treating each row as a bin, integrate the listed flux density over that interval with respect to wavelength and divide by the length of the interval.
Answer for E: 6.4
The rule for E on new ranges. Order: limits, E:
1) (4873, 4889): 6.5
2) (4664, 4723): 6.6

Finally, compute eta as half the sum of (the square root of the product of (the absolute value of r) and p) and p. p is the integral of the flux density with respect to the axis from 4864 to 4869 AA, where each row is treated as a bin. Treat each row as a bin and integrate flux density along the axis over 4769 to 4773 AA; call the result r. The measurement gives 29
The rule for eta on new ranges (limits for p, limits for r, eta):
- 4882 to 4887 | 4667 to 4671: 31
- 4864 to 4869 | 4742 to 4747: 31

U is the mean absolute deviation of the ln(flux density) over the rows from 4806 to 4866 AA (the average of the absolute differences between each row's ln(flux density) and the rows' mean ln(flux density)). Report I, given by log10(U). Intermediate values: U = 0.057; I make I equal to -1.24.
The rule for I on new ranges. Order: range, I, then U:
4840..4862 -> -1.27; 0.054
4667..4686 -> -1.16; 0.068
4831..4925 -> -1.21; 0.062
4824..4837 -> -1.40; 0.040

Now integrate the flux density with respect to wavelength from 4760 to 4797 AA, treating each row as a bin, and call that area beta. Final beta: 257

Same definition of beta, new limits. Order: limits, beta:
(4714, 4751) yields 259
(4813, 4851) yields 263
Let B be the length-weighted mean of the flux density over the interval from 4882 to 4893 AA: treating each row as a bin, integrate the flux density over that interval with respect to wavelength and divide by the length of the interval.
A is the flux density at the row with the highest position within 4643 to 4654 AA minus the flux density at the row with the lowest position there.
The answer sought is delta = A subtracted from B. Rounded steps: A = -0.2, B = 6.37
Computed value 6.61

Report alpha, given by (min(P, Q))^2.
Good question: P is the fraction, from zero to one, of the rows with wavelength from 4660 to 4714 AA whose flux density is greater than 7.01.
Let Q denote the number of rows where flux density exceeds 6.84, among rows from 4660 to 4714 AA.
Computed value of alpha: 0.04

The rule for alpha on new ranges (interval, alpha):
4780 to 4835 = 0.23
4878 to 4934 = 0.16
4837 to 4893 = 0.01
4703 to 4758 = 0.13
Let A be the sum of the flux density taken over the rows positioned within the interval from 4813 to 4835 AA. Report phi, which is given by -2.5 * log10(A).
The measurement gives -4.62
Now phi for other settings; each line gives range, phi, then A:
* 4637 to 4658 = -4.53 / 64.7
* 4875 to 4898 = -4.58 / 67.8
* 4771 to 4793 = -4.63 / 71.1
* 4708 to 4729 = -4.60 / 69.1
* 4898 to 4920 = -4.60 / 69.1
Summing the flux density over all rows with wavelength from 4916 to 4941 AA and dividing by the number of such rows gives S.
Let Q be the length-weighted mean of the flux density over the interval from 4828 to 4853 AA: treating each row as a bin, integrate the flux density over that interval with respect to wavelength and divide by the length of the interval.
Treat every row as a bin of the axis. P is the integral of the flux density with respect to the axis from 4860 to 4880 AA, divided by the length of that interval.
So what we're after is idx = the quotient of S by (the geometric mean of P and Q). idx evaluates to 1.08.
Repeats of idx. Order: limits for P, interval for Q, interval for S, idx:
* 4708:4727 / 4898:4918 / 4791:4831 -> 1.03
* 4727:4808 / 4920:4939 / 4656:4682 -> 0.94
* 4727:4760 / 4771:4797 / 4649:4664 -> 0.94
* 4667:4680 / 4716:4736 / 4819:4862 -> 0.99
